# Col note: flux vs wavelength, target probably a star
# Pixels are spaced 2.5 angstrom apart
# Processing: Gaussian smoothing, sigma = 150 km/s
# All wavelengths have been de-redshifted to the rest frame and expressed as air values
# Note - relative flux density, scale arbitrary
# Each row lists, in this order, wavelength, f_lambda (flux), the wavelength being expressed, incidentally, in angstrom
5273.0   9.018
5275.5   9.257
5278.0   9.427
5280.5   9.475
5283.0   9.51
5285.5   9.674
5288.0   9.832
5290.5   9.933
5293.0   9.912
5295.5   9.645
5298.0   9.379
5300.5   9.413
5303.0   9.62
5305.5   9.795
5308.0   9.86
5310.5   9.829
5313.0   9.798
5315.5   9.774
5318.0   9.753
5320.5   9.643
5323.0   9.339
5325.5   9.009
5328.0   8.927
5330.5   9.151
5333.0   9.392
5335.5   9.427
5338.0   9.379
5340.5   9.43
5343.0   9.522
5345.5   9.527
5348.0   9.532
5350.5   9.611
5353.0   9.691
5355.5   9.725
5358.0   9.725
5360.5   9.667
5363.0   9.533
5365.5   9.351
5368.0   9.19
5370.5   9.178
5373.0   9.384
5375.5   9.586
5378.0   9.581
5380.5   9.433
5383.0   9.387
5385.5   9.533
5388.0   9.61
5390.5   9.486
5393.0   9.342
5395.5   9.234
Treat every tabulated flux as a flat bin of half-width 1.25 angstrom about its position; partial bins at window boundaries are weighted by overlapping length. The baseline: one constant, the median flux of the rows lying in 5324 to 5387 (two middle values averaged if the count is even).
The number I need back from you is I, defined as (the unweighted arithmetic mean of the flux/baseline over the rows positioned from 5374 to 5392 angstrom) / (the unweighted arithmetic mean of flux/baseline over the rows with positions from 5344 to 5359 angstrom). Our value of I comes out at 0.99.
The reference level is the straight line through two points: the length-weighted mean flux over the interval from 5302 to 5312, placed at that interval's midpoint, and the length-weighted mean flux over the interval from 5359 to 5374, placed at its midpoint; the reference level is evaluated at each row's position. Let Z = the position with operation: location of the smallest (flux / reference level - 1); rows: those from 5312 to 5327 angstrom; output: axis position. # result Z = 5325.5 angstrom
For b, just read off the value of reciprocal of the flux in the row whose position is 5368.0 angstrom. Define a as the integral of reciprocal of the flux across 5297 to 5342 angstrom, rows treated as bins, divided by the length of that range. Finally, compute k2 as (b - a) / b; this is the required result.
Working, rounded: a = 0.105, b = 0.109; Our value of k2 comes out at 0.03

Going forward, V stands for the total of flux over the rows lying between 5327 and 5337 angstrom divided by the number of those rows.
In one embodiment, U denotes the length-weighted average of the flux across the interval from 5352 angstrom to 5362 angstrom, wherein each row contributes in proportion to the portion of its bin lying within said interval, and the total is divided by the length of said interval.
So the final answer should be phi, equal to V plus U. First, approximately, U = 9.70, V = 9.22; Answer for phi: 18.9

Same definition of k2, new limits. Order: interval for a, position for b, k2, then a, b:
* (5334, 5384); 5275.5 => 0.02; 0.105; 0.108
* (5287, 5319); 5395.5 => 0.05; 0.103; 0.108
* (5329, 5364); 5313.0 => -0.03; 0.105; 0.102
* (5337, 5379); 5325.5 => 0.05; 0.105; 0.111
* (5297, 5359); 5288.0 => -0.03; 0.105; 0.102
